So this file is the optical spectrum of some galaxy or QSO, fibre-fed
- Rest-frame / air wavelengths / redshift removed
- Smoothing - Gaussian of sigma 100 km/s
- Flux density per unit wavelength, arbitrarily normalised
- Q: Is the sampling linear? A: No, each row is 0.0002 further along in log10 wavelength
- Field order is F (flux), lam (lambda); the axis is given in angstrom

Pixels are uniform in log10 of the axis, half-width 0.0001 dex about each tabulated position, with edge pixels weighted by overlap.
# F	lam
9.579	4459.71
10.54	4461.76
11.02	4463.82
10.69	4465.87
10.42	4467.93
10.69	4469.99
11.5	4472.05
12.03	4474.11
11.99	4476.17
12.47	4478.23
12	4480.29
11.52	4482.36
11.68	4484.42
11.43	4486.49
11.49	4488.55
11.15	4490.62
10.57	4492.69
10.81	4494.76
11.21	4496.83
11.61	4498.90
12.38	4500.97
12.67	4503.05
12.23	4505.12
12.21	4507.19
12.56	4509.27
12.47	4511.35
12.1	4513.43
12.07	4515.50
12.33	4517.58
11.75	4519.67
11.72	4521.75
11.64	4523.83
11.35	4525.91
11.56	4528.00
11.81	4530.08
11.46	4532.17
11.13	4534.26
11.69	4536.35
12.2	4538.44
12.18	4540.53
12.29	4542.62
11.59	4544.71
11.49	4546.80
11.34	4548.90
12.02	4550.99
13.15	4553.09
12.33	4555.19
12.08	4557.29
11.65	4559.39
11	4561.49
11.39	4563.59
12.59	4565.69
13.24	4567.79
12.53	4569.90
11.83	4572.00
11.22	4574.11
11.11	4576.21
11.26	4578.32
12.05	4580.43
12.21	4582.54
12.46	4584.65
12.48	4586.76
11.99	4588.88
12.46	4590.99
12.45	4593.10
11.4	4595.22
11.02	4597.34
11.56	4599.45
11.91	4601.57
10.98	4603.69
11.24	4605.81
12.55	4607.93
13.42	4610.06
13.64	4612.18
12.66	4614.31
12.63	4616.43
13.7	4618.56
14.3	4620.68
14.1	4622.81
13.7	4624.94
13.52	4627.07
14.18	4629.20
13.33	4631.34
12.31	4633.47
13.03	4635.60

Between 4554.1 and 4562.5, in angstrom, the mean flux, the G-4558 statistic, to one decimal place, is 11.8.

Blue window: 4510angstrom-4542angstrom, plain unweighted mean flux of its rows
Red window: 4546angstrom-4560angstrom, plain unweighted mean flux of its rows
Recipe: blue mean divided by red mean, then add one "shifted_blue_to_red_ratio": 1.99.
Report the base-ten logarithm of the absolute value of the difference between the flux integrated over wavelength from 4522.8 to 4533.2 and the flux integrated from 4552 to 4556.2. 1.83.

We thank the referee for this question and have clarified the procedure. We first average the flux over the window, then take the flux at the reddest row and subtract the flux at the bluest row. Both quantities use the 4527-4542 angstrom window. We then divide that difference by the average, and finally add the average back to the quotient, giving 11.8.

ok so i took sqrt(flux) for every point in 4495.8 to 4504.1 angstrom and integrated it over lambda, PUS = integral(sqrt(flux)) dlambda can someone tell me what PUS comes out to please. 28.7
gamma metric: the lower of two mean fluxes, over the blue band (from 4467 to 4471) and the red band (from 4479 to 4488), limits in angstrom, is 10.6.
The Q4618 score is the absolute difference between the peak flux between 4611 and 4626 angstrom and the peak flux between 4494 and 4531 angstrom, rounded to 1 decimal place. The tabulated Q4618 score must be 1.6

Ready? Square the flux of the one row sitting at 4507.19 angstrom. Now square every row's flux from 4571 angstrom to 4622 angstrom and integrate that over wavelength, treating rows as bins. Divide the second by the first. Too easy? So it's 51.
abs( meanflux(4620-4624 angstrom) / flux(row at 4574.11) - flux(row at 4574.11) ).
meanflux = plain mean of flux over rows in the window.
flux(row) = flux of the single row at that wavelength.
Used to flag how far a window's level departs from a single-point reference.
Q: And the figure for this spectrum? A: 10.0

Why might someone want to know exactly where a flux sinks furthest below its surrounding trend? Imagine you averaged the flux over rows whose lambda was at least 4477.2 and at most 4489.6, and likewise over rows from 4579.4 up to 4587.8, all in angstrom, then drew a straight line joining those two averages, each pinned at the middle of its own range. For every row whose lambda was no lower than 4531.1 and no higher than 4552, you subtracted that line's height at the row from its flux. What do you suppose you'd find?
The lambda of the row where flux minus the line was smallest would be 4534.26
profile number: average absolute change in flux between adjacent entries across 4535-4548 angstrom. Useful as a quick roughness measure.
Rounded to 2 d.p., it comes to 0.29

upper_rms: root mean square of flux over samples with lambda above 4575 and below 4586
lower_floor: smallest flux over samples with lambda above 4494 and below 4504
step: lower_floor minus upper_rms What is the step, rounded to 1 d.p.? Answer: -1.0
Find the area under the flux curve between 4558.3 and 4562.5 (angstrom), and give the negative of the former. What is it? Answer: -48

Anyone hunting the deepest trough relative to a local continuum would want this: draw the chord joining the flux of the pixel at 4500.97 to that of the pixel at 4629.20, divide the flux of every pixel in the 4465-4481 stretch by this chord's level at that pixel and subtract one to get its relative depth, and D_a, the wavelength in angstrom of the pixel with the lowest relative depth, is 4467.93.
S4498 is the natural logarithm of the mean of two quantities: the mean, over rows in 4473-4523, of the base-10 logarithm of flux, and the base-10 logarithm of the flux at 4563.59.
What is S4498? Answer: 0.0629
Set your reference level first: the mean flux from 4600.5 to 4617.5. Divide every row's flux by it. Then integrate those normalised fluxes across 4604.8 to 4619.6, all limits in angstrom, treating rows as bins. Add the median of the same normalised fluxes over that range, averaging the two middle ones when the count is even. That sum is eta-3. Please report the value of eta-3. 16.4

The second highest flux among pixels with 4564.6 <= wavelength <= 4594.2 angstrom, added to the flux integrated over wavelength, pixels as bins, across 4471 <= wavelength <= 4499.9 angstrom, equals 346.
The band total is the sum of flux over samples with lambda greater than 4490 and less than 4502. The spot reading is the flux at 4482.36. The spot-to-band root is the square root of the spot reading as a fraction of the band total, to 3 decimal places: 0.412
